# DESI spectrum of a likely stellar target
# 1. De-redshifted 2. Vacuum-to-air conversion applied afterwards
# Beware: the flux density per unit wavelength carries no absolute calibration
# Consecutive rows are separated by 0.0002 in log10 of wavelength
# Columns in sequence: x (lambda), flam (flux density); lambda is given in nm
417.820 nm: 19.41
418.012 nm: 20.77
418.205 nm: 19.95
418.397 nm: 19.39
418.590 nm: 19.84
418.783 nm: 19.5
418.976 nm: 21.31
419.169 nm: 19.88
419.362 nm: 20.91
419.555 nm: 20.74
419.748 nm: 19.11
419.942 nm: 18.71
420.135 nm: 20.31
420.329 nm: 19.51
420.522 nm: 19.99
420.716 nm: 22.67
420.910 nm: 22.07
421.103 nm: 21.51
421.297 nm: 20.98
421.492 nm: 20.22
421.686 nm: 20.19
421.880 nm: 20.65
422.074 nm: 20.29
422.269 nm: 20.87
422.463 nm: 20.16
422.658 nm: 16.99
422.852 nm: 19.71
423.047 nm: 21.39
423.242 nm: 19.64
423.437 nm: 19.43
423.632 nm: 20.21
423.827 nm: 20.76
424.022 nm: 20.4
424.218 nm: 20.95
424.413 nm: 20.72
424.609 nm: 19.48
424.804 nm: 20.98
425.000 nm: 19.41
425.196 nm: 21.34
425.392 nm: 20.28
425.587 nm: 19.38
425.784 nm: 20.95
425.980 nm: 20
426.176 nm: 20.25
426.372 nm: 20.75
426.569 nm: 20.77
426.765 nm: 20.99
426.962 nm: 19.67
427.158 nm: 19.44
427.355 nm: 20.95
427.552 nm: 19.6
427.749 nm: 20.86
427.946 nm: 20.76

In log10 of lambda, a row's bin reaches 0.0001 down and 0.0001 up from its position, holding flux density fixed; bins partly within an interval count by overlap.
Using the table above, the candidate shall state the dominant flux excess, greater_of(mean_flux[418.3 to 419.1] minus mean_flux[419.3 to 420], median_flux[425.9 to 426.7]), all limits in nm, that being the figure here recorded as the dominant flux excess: 20.5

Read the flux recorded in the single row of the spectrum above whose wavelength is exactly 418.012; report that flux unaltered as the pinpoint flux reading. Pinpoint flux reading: 20.77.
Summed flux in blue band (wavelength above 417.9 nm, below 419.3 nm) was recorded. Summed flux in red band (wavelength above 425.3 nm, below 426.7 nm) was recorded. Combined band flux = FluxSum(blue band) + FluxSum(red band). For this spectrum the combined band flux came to 283.0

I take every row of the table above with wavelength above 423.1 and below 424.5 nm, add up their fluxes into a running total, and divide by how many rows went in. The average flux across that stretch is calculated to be 20.3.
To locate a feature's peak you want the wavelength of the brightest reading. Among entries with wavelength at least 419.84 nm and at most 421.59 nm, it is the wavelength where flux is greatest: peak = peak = 420.716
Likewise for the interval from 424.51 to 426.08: 425.196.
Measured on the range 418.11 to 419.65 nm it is 418.976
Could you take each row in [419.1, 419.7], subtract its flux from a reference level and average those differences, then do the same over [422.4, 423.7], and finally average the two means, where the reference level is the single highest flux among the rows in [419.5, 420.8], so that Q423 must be 2.6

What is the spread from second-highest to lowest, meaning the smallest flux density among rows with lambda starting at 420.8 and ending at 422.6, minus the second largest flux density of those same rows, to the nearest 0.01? -1.35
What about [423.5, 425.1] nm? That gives -1.54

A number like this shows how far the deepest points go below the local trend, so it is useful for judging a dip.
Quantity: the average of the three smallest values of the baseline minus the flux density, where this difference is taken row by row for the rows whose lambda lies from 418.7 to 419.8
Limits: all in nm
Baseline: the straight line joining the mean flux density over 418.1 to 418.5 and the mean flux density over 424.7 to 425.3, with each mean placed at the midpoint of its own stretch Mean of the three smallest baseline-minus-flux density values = -1.2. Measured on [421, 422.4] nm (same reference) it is -1.0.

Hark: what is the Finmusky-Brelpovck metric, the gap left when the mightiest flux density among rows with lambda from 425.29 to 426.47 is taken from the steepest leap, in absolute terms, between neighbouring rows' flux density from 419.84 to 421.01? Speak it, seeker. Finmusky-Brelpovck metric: -18.3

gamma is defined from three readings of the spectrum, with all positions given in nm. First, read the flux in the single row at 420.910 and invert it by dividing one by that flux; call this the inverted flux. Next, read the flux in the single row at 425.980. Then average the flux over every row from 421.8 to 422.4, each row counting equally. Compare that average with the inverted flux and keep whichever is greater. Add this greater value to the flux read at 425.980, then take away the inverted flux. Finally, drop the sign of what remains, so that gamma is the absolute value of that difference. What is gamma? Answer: 41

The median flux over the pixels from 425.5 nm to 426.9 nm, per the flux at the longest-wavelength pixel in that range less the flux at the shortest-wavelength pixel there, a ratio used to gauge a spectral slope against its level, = 13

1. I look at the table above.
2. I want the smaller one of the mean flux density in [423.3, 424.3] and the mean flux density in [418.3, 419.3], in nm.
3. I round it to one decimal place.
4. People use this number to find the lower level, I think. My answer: 20.0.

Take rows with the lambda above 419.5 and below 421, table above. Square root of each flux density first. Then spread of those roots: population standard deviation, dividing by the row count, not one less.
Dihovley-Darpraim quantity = 0.14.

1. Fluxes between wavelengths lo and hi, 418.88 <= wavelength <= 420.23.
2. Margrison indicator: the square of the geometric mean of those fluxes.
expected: 405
